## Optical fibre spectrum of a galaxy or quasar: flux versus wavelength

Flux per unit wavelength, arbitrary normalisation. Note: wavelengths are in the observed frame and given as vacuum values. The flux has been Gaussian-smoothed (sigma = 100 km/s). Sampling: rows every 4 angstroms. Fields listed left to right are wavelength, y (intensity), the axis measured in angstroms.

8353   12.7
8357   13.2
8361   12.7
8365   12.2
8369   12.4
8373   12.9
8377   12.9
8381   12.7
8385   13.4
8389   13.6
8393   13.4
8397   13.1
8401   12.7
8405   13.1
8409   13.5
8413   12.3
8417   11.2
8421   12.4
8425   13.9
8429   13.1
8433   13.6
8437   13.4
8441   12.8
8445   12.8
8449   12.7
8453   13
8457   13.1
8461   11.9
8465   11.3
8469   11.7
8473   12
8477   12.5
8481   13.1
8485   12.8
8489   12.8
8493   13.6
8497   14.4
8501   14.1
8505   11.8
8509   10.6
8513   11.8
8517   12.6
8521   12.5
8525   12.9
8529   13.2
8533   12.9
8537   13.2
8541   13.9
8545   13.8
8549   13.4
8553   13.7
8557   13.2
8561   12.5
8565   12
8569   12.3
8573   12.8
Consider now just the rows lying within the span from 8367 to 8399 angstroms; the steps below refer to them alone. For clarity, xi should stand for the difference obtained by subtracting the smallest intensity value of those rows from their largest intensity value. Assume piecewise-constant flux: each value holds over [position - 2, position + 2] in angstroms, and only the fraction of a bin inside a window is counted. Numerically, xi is 1.2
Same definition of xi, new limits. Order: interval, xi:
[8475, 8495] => 1.1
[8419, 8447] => 1.5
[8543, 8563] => 1.3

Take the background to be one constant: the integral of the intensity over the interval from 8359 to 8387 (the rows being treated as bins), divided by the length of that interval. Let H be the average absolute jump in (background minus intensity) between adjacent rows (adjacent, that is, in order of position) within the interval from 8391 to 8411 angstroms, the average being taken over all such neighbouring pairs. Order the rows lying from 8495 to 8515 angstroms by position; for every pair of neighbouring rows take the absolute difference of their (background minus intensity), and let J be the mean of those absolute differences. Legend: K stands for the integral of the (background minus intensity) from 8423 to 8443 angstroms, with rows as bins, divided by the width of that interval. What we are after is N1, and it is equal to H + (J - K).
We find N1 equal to 2.2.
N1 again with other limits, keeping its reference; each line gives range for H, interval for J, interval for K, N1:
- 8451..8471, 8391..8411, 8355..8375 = 0.9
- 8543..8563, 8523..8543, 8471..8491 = 0.8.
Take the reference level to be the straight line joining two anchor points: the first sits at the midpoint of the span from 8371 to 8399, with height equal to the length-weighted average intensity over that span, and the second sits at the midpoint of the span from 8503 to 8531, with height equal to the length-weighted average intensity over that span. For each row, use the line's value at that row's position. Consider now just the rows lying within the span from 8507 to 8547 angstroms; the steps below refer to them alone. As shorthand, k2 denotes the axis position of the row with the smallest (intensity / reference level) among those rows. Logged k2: 8509 angstroms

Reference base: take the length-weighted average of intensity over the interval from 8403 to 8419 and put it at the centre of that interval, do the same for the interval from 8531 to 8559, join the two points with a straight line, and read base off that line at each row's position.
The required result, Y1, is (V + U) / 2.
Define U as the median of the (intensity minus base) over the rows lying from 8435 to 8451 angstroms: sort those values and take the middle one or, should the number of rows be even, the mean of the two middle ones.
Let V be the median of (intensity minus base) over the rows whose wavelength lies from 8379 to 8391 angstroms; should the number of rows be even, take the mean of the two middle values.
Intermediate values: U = 0.1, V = 1.05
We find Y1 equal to 0.6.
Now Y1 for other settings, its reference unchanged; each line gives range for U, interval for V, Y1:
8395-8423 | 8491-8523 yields -0.2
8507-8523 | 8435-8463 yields -0.5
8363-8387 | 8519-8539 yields 0.0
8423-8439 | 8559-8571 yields -0.2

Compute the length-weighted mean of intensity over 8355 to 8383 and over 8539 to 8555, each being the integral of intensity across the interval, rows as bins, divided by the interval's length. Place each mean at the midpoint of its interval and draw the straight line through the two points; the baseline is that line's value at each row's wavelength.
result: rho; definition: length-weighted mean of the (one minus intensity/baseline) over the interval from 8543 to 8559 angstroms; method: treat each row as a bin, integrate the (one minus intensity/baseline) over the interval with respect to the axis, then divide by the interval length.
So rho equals 0.014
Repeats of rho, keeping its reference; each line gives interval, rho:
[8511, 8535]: 0.068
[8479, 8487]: 0.030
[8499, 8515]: 0.104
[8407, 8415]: 0.004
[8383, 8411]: -0.030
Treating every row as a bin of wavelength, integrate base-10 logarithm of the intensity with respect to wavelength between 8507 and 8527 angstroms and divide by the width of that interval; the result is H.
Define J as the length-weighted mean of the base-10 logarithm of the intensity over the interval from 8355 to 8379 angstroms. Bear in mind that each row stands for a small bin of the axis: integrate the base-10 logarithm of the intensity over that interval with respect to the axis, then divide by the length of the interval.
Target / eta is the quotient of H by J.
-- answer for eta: 0.98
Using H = 1.081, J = 1.10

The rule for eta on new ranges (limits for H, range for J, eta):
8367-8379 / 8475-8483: 1.00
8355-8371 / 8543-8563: 0.98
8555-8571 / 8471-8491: 1.00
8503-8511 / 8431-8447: 0.94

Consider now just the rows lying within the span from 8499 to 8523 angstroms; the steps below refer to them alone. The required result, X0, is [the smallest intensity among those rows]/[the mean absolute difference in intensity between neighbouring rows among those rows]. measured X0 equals 9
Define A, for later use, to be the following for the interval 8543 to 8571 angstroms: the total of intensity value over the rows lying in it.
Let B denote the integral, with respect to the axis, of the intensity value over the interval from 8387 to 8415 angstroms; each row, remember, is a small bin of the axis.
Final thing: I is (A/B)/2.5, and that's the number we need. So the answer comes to 0.099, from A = 91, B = 367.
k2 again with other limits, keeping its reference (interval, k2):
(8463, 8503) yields 8465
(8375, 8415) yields 8413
